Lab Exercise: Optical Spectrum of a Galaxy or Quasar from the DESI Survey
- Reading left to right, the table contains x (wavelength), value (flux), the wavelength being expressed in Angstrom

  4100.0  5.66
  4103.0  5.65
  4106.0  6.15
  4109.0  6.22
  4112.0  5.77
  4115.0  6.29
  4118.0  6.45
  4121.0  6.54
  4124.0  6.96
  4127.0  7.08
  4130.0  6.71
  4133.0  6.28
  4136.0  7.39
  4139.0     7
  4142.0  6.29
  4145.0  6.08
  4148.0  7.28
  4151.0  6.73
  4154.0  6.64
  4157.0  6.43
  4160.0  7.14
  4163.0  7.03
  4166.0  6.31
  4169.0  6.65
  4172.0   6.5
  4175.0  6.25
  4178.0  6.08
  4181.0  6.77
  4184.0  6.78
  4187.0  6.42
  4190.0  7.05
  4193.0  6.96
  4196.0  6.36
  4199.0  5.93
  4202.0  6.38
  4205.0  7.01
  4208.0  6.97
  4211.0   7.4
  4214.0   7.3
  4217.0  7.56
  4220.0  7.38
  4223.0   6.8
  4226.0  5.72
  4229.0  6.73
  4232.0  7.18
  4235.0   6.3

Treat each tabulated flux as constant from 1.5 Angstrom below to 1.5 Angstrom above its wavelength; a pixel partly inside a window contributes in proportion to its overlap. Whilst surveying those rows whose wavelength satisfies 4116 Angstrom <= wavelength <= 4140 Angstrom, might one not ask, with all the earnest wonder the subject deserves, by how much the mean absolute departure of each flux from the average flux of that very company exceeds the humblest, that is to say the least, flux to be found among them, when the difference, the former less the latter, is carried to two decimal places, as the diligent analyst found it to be -5.97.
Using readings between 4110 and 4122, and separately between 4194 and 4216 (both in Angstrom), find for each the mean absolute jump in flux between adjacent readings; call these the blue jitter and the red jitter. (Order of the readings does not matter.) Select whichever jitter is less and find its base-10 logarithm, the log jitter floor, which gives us -0.59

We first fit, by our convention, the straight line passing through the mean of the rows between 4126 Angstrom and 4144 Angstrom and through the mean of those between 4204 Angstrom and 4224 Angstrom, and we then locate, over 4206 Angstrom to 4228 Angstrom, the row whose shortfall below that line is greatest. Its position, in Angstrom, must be 4226.0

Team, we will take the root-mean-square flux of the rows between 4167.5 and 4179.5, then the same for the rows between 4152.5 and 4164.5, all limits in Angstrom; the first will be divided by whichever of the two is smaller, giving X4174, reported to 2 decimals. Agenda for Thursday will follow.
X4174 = 1.00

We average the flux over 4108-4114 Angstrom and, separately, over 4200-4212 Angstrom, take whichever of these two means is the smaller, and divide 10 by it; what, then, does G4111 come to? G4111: 1.67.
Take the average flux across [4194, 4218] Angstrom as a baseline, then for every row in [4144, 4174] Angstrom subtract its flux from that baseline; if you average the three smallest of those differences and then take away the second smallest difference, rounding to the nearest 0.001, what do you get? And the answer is -0.010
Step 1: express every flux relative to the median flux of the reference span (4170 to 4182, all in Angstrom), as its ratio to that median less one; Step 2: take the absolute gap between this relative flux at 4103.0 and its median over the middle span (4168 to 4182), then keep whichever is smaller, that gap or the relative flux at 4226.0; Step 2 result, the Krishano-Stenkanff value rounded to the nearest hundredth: -0.10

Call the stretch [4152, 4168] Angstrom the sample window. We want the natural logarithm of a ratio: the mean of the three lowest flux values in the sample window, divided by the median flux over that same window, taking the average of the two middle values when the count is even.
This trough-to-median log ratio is -0.027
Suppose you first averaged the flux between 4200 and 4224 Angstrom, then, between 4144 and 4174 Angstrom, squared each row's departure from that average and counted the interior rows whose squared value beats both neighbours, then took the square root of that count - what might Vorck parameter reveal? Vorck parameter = 1.41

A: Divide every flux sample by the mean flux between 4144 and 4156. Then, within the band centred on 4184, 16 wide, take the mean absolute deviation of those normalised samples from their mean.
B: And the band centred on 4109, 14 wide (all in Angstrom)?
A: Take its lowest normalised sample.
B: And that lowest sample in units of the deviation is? 19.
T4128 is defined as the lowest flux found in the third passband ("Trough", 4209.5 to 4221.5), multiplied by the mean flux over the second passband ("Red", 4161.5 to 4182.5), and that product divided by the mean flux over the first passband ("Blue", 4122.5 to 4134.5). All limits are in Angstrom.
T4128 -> 7.0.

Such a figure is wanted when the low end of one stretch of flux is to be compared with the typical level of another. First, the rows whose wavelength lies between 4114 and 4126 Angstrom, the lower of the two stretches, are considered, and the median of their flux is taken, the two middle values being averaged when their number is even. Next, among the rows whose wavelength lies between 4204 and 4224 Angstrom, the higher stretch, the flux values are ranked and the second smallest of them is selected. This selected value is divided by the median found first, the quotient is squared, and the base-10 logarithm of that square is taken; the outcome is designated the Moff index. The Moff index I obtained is 0.06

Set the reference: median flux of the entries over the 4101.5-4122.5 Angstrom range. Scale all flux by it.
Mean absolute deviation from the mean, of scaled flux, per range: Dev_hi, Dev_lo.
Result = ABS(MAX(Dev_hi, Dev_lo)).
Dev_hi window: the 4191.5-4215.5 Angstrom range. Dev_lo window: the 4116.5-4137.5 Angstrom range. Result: 0.068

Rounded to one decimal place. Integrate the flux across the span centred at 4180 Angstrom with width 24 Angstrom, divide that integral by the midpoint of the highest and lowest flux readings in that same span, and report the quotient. 24.0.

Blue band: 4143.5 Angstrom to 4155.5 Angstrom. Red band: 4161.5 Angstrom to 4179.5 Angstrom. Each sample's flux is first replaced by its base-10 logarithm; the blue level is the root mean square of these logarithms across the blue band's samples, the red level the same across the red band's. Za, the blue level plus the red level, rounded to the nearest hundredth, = 1.64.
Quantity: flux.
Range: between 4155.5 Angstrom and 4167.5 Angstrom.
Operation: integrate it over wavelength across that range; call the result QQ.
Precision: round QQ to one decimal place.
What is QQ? 80.7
